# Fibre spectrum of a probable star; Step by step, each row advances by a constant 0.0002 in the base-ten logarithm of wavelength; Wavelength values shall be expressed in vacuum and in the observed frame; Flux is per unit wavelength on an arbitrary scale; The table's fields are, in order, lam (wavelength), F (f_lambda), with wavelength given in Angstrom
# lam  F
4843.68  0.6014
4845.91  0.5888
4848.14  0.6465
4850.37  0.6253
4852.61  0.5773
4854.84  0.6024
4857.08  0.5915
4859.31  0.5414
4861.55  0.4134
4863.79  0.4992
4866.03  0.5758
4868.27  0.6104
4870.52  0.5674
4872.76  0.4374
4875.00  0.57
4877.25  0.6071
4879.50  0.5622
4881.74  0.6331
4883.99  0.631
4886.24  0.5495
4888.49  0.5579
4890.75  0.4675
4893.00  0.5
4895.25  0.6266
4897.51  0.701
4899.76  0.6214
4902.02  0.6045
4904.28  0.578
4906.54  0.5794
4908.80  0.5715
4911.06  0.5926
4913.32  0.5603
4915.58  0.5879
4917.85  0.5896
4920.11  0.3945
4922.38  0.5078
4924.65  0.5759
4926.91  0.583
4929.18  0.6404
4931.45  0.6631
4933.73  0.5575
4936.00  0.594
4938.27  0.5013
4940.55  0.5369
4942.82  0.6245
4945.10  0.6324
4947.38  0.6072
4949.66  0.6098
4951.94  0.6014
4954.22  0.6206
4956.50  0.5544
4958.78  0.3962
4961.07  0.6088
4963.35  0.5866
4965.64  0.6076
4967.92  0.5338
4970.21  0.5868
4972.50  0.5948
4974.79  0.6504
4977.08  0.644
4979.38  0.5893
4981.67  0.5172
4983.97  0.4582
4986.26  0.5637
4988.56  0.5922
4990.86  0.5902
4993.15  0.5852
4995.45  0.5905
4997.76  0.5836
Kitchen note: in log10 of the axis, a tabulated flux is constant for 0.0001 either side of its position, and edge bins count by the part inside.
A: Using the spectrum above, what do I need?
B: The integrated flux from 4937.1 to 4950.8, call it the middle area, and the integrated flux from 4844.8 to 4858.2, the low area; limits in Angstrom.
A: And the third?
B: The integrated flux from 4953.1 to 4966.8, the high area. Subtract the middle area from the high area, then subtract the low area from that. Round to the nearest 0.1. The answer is -8.4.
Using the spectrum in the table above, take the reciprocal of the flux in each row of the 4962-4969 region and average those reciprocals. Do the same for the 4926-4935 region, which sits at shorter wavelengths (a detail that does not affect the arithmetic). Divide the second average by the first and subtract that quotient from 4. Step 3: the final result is 3.06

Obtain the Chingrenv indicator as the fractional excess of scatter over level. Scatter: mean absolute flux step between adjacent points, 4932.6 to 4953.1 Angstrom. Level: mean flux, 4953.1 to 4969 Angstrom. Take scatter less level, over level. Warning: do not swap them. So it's -0.934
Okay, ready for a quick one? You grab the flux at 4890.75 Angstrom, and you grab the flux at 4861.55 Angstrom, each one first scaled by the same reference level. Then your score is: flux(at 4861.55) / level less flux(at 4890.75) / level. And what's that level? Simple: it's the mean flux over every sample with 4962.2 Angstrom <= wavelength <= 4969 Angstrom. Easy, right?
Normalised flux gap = -0.09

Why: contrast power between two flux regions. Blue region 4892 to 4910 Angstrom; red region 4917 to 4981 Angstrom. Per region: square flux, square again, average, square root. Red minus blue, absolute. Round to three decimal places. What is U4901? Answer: 0.021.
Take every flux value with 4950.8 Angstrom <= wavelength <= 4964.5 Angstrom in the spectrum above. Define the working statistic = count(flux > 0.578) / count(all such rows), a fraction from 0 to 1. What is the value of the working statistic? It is 0.667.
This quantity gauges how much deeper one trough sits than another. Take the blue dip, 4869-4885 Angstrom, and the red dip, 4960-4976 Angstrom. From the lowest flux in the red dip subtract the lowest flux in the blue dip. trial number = 0.10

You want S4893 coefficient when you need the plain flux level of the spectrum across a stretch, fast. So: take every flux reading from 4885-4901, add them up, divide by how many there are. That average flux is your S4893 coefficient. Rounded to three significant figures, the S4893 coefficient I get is 0.575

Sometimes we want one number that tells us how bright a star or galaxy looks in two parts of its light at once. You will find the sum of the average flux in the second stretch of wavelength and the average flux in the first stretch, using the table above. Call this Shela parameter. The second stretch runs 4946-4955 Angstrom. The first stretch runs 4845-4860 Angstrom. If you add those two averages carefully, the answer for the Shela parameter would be 1.21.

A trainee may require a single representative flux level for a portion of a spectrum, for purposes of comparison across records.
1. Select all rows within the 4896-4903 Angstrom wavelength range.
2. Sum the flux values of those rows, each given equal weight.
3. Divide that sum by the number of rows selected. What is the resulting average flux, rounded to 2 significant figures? 0.64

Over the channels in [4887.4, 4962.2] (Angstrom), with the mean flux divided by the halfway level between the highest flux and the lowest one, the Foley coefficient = 1.05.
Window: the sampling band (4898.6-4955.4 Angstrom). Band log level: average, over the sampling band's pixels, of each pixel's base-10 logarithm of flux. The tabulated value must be -0.238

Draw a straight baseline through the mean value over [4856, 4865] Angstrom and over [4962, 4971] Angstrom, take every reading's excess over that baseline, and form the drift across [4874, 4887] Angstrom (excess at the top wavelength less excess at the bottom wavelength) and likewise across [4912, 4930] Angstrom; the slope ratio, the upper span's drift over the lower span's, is -2.5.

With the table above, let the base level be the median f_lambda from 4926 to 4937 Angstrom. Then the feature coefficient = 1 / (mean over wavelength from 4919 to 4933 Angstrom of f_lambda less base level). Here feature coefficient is -30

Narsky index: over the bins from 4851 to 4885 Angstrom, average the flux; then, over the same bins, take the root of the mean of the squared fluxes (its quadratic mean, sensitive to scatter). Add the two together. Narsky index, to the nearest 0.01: 1.13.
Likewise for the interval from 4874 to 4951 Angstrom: 1.16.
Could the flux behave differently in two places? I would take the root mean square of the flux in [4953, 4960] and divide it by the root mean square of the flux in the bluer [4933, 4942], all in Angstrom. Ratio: 0.97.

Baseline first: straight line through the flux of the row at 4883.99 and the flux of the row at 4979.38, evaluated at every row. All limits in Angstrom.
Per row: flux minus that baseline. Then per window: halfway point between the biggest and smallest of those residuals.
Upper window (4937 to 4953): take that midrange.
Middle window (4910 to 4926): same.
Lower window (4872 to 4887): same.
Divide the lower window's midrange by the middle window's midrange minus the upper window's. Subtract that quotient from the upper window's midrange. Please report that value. -1.20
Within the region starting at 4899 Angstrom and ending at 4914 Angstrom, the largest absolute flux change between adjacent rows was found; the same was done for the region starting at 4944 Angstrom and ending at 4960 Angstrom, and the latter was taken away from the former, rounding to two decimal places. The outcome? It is -0.13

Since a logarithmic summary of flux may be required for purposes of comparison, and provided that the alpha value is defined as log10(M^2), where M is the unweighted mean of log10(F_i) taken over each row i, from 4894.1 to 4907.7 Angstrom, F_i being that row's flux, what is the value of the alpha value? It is -1.36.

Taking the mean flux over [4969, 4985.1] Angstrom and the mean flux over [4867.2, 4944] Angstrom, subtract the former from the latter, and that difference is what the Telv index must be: -0.004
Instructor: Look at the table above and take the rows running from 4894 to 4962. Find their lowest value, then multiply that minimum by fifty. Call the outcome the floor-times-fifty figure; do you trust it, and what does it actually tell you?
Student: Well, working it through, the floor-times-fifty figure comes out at 20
